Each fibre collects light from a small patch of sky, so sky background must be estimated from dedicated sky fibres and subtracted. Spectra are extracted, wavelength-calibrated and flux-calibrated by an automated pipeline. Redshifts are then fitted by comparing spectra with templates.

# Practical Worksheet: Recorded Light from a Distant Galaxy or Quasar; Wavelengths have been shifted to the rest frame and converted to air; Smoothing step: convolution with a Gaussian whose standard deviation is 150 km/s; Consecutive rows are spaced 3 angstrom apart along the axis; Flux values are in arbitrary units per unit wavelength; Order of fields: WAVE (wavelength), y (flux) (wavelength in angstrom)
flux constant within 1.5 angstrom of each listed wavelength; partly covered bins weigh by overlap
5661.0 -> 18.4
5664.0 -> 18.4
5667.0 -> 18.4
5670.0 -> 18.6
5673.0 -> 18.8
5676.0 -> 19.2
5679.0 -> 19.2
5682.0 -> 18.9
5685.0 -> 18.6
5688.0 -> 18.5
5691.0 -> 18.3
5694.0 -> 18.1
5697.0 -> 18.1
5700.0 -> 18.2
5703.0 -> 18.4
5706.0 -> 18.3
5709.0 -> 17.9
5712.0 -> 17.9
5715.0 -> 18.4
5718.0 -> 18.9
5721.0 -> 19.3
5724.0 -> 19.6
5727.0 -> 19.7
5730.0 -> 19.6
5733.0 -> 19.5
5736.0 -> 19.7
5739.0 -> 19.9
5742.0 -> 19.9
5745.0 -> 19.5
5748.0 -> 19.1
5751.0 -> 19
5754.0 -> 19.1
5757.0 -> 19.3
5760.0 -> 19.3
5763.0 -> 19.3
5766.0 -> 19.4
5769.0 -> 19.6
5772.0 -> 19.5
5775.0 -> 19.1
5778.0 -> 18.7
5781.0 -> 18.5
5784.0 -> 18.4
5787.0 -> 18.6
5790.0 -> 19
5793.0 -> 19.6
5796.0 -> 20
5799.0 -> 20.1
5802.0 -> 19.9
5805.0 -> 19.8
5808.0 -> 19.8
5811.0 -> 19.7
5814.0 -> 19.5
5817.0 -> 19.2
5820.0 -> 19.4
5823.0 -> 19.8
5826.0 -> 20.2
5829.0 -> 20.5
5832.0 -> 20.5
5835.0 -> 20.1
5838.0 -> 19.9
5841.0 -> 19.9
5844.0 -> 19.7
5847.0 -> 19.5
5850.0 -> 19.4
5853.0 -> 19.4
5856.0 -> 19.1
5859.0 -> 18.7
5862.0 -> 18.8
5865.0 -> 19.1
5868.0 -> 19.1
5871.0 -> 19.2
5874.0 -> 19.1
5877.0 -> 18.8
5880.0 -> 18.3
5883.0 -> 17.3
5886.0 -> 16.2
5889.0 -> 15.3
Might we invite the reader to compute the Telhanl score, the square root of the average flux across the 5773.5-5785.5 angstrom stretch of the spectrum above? 4.32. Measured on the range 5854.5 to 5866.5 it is 4.35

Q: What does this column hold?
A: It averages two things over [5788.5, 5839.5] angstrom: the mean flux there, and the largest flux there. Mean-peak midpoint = 20.2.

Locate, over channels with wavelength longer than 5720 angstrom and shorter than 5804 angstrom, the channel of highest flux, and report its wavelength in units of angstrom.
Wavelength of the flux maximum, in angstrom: 5799.0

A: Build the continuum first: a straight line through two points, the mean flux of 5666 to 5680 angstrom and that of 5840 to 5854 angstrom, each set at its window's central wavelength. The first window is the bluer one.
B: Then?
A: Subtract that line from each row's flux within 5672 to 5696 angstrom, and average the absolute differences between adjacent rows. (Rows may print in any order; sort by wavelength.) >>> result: 0.223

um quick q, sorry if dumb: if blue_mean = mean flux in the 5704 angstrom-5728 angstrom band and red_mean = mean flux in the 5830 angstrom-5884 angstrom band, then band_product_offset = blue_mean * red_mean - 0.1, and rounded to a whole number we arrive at 360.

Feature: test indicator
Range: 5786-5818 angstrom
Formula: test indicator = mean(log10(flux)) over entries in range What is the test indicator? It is 1.29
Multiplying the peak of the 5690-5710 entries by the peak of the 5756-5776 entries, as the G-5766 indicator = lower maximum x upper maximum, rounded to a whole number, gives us 361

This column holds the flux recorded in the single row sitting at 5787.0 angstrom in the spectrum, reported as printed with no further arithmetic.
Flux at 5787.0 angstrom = 18.6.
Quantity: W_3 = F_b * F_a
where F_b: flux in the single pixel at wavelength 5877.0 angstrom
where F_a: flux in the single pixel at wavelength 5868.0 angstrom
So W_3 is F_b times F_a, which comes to 359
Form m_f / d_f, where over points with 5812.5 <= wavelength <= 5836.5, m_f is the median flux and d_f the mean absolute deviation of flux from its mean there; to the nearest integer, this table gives 47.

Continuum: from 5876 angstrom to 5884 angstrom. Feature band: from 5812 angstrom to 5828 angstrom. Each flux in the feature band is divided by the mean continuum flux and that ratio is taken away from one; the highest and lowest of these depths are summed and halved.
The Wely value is -0.086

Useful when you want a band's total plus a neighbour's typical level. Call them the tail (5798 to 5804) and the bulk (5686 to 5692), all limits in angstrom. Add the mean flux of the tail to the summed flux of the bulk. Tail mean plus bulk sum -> 56.8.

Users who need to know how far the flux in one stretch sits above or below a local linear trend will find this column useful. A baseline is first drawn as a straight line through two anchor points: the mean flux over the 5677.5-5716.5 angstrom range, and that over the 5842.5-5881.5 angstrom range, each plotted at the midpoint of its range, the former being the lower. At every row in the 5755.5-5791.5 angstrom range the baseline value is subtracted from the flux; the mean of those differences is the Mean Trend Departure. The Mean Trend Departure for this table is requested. 0.4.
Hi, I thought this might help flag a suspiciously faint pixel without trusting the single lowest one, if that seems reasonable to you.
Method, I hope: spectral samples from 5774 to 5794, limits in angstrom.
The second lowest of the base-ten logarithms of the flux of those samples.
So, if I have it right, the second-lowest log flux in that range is 1.27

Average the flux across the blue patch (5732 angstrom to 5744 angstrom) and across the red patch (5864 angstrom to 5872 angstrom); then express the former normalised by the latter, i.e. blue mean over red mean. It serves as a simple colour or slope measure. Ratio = 1.03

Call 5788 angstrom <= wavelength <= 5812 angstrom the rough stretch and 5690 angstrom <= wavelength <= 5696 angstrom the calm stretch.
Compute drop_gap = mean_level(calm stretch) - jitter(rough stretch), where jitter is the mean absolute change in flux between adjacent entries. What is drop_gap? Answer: 18.0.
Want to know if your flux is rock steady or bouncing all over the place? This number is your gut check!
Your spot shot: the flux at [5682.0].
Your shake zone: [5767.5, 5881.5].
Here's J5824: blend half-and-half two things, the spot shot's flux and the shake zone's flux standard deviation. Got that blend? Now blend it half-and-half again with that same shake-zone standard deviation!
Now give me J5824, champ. 5.15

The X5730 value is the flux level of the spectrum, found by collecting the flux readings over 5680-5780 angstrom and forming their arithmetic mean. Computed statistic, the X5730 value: 19.0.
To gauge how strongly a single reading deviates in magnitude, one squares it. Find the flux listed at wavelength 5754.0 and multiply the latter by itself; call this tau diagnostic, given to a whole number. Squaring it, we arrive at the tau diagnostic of 365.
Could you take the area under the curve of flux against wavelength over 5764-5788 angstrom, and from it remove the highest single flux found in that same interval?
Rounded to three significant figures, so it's 436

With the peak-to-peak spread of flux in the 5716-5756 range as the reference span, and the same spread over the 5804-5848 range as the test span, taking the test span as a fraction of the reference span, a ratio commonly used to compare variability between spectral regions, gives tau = 1.3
